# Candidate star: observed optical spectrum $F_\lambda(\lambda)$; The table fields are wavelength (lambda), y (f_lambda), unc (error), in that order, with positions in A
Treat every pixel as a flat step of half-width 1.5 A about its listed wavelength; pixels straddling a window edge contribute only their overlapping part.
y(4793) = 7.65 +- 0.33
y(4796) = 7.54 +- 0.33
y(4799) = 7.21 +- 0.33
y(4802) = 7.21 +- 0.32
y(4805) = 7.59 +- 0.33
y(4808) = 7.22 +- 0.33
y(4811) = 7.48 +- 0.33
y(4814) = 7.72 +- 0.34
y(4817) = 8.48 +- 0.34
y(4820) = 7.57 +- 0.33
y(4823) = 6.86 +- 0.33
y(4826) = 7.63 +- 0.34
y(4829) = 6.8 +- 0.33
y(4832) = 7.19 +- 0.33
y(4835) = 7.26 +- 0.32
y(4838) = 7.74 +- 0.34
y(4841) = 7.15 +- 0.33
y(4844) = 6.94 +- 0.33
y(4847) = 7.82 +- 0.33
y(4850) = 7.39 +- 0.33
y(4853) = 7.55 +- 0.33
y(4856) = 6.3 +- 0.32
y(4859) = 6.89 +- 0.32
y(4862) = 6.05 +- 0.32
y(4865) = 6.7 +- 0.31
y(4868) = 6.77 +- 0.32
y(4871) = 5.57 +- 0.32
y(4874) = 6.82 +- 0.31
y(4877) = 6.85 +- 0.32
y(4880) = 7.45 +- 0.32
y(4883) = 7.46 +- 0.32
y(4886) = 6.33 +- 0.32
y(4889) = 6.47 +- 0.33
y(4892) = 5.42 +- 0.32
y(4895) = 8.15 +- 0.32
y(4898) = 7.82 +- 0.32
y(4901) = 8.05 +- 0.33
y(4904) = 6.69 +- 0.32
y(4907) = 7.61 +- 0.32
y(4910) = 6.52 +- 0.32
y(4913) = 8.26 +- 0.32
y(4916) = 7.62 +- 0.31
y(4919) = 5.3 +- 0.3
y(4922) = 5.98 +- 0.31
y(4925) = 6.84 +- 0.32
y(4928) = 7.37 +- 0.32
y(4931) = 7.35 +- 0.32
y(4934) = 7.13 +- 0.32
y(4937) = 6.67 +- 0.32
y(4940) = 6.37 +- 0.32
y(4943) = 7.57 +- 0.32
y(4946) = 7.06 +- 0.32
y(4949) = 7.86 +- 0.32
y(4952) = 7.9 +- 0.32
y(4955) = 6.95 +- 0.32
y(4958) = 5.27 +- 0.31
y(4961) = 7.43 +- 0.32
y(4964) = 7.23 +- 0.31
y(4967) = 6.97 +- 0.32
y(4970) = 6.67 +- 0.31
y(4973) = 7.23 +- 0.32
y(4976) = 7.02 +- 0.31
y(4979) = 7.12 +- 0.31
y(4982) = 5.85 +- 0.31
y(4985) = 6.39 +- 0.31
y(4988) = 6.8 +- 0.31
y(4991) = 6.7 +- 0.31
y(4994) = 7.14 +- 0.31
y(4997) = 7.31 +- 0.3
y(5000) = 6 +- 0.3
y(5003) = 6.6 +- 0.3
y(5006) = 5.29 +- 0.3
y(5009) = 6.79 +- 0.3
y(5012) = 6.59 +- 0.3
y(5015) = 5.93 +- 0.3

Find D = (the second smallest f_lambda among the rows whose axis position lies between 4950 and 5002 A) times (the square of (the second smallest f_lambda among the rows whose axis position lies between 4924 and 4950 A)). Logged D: 260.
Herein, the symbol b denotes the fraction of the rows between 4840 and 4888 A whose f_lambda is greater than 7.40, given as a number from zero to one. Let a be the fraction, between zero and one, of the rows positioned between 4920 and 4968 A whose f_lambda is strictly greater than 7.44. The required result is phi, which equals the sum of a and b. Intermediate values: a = 0.2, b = 0.25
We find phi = 0.44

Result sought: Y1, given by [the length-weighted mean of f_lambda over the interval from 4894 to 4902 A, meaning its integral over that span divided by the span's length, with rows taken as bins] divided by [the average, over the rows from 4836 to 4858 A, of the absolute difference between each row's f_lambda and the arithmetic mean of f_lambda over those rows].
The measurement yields 20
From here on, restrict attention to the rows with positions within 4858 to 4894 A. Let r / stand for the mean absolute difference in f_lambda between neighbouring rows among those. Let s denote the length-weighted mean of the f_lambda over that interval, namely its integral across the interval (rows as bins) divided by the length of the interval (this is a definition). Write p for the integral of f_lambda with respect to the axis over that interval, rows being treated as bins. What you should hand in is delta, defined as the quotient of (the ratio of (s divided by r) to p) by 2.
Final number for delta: 0.0219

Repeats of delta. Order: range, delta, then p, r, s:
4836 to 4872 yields 0.0222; 249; 0.62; 6.93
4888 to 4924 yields 0.0117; 252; 1.19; 7.00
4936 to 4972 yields 0.0182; 252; 0.76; 7.00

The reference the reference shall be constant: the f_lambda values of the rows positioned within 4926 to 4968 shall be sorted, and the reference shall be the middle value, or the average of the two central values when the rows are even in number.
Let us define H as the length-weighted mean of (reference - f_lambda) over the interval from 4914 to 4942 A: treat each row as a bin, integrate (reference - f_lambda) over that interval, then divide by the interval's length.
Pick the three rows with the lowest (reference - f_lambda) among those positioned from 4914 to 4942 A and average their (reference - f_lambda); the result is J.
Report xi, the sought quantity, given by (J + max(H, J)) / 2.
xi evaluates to 0.07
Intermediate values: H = 0.4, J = -0.3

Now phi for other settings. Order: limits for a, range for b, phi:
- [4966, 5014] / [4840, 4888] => 0.25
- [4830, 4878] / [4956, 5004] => 0.25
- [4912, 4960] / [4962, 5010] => 0.31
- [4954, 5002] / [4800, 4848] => 0.50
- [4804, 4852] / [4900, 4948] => 0.81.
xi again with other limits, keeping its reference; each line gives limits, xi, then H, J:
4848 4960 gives -0.36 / 0.2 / -1.0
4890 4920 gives -0.48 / 0.0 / -1.0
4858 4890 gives 0.21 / 0.5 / -0.1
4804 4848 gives -0.54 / -0.2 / -0.8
